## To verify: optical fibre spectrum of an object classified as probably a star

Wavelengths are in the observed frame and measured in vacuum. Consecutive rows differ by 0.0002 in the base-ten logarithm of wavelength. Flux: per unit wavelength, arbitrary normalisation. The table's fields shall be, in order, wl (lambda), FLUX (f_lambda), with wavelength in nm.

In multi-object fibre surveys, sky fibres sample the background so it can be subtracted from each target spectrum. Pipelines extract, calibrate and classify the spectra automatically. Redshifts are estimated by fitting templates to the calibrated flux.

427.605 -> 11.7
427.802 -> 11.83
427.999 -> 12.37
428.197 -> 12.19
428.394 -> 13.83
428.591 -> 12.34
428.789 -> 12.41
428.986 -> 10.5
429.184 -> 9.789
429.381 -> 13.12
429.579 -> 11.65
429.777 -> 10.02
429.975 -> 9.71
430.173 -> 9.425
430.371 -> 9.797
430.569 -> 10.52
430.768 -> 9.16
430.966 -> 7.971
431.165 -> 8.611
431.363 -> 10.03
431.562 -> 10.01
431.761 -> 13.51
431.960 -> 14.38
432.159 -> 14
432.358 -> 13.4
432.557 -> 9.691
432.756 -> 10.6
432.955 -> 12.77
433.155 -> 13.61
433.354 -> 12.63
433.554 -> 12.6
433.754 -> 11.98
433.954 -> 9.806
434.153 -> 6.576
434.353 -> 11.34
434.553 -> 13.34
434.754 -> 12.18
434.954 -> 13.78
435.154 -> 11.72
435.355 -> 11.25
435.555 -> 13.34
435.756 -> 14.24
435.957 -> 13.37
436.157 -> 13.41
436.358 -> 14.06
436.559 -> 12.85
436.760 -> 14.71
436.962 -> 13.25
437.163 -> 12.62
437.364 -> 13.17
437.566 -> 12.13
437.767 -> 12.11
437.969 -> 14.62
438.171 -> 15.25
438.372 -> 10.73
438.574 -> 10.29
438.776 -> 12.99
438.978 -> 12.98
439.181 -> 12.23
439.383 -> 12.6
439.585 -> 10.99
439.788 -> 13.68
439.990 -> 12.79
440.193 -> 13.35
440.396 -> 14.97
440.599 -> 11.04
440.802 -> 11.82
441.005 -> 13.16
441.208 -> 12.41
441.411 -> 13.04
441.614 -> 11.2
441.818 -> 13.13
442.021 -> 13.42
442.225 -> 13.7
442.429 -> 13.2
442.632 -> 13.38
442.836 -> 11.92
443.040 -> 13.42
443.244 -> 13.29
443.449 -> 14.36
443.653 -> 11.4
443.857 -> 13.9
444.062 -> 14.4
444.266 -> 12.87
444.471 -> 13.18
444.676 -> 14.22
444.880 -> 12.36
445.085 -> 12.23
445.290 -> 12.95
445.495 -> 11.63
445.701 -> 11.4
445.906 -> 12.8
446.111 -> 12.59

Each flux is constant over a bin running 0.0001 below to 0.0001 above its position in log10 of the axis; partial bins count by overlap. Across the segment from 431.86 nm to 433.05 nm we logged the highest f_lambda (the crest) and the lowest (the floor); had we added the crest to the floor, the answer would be 24.1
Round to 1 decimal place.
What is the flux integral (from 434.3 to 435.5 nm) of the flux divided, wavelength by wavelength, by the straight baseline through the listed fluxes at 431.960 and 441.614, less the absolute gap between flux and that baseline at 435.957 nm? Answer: 0.8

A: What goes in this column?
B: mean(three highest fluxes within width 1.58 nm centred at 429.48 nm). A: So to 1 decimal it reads 12.4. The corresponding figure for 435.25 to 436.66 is 13.9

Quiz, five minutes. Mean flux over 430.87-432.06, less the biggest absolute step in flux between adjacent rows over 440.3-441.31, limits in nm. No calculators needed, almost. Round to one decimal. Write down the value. 6.8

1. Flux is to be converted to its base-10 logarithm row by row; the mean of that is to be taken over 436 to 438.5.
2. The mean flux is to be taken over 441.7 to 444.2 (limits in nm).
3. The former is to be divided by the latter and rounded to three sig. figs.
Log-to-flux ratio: 0.0843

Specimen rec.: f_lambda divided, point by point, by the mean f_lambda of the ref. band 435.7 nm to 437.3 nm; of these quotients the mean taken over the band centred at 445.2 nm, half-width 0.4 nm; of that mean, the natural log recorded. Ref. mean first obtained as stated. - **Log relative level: -0.098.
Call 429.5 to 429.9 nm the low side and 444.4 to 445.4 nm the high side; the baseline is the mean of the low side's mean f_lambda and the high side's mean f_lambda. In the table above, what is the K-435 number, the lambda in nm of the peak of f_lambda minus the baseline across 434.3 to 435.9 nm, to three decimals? 435.756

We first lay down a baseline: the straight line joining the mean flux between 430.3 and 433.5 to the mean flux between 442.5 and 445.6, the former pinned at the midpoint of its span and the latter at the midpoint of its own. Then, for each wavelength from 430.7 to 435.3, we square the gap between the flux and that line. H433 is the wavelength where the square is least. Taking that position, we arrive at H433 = 435.154 nm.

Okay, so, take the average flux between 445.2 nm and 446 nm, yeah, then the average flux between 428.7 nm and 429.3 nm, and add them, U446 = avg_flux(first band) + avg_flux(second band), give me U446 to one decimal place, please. 23.1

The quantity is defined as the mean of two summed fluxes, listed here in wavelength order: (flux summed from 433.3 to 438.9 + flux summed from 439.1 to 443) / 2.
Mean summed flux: 296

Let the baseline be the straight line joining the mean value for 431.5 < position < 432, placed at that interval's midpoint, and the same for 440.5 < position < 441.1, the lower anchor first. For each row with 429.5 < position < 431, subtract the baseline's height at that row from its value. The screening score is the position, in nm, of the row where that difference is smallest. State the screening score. 430.966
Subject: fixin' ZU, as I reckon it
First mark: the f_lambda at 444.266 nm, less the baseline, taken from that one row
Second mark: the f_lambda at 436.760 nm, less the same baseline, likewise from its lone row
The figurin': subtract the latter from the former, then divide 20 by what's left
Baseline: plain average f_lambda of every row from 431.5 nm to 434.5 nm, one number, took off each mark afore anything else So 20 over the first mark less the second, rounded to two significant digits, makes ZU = -11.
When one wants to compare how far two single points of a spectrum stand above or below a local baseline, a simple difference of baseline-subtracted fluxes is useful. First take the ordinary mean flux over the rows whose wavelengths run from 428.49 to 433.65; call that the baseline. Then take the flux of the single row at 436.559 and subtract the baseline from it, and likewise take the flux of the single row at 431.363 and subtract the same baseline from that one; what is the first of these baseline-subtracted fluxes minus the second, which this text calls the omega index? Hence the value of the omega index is 2.8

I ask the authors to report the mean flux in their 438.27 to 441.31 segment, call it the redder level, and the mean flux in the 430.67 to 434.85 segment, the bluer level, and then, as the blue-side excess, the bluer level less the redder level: -1.1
